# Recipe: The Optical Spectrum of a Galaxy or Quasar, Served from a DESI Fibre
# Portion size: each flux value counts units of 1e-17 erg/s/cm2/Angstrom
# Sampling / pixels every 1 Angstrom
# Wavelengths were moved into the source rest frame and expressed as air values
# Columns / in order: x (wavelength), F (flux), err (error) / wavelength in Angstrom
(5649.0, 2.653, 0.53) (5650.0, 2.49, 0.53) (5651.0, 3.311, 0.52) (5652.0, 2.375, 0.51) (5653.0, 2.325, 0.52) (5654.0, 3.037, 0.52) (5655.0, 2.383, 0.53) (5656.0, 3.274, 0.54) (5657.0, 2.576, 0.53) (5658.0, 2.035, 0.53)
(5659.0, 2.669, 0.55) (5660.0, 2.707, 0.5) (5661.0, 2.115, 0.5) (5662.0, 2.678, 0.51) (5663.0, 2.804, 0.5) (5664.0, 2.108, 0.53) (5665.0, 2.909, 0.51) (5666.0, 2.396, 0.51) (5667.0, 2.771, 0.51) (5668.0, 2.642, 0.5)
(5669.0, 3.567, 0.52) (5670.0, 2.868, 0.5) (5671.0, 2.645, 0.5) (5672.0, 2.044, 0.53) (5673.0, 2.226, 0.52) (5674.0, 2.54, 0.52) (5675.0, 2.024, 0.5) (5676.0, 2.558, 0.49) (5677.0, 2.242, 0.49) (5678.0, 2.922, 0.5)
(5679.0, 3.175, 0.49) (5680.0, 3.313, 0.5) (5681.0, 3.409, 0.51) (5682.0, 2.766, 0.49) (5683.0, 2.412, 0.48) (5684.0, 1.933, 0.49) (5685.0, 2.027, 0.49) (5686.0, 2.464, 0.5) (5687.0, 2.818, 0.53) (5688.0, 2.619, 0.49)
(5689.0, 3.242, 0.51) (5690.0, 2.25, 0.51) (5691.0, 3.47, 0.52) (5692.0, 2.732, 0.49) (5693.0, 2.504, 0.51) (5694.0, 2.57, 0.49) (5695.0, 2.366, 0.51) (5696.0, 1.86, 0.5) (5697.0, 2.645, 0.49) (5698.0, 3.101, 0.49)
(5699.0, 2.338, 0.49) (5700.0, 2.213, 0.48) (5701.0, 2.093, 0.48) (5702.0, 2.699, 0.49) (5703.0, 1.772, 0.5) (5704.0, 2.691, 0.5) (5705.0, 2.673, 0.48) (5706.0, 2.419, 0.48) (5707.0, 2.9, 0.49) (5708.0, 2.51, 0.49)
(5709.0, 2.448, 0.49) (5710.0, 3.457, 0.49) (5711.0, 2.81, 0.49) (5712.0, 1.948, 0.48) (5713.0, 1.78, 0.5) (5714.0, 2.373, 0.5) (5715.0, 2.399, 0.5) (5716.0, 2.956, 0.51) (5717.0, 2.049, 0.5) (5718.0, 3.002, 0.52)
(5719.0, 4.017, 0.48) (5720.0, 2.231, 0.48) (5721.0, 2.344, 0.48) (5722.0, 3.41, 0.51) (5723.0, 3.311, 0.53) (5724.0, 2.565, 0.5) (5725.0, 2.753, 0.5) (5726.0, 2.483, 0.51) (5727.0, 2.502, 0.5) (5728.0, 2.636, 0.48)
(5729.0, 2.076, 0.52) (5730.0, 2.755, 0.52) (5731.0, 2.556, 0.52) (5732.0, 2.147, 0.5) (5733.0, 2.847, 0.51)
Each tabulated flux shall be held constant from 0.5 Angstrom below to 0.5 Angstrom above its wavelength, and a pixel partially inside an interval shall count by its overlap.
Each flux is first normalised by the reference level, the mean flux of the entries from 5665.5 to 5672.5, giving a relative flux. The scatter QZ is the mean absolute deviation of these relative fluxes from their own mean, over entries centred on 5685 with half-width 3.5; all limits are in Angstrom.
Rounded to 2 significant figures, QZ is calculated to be 0.098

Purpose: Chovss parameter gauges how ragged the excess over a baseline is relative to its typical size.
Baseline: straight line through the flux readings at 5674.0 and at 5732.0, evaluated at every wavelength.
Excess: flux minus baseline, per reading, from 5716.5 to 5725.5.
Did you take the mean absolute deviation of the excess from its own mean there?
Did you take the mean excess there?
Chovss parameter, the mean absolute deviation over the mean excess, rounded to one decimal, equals 0.8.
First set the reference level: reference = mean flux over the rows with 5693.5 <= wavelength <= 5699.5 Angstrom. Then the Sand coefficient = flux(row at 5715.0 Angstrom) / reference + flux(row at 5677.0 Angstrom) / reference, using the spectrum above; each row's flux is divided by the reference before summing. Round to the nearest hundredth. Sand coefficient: 1.87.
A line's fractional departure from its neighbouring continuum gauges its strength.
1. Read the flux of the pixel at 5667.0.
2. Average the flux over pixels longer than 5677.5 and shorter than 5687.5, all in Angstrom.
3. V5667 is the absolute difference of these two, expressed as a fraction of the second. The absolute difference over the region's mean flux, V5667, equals 0.02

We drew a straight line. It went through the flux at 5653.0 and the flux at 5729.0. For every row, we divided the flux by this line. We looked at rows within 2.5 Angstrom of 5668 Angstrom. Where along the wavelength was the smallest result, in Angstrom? 5666.0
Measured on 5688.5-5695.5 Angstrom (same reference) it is 5690.0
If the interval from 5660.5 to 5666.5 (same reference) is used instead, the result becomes 5661.0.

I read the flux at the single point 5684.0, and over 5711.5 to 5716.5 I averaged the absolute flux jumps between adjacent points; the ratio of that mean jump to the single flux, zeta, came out 0.17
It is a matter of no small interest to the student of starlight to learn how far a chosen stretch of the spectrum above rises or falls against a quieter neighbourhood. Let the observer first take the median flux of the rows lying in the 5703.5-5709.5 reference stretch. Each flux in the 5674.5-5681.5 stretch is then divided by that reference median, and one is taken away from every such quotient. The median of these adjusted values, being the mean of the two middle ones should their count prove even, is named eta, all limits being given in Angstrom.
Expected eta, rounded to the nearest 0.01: 0.13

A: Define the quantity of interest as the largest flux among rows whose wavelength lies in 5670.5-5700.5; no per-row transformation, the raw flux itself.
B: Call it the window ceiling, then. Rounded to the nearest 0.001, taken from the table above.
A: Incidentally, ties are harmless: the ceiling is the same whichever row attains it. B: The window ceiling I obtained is 3.470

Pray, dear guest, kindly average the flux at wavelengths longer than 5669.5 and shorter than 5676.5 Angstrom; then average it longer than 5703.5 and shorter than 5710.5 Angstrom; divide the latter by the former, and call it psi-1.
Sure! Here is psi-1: 1.13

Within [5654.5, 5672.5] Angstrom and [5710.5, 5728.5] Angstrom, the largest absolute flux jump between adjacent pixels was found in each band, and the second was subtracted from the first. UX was -0.9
